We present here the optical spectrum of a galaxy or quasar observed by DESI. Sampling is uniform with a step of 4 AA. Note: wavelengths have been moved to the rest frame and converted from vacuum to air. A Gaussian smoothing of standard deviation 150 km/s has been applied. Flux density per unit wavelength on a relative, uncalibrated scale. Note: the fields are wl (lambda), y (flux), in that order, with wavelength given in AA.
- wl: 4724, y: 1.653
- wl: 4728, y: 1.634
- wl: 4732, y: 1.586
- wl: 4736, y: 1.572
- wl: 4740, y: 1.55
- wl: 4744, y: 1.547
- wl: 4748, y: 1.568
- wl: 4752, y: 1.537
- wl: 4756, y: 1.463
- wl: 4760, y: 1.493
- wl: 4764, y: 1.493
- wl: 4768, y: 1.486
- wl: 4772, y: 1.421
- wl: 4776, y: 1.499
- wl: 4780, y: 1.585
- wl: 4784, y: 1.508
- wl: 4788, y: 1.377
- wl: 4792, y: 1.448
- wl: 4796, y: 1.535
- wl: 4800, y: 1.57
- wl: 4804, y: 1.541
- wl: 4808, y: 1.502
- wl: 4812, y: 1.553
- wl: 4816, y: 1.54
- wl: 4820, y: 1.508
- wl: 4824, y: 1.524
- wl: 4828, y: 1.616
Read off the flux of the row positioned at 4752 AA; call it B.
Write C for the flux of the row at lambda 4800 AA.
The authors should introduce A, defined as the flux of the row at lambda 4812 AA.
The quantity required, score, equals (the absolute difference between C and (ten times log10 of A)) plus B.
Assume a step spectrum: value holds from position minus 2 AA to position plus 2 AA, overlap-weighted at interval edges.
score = 1.88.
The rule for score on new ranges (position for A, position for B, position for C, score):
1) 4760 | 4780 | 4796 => 1.79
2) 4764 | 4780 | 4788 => 1.95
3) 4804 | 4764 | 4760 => 1.88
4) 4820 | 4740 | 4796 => 1.80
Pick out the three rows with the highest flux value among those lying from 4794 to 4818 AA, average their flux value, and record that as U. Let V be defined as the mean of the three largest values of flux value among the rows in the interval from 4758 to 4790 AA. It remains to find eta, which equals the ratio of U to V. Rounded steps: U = 1.55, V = 1.53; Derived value 1.016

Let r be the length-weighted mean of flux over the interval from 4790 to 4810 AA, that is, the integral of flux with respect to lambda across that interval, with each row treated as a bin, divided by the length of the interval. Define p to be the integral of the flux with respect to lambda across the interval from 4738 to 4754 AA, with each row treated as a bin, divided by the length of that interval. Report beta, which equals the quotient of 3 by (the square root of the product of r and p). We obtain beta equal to 1.95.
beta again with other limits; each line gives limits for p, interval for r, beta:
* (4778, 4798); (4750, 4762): 2.01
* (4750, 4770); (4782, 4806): 2.01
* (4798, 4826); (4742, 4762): 1.96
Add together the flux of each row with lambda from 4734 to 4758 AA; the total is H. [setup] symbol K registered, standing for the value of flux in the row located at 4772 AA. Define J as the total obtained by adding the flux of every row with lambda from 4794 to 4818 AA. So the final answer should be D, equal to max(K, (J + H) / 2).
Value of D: 9.239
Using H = 9.24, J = 9.24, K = 1.421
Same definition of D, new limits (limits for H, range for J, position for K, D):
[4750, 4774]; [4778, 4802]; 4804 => 8.958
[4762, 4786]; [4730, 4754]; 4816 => 9.176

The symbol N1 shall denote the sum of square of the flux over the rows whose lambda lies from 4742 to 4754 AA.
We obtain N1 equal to 7.21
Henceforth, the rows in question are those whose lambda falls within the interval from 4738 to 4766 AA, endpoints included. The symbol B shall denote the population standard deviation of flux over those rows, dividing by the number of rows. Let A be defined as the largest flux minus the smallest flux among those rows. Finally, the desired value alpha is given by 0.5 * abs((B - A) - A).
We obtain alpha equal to 0.09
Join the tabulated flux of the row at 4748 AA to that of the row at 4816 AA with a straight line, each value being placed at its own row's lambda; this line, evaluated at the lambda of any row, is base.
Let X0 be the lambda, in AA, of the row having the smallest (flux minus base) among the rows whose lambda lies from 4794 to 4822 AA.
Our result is 4808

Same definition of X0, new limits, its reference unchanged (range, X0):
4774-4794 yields 4788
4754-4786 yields 4772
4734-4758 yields 4756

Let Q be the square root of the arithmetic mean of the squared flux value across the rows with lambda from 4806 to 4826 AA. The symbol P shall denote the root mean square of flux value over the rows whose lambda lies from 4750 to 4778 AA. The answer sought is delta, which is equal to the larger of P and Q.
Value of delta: 1.53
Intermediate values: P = 1.48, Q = 1.53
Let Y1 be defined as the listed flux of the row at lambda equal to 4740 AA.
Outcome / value 1.55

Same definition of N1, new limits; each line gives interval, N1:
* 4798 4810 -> 7.10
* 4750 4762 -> 6.73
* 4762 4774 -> 6.46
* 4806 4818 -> 7.04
